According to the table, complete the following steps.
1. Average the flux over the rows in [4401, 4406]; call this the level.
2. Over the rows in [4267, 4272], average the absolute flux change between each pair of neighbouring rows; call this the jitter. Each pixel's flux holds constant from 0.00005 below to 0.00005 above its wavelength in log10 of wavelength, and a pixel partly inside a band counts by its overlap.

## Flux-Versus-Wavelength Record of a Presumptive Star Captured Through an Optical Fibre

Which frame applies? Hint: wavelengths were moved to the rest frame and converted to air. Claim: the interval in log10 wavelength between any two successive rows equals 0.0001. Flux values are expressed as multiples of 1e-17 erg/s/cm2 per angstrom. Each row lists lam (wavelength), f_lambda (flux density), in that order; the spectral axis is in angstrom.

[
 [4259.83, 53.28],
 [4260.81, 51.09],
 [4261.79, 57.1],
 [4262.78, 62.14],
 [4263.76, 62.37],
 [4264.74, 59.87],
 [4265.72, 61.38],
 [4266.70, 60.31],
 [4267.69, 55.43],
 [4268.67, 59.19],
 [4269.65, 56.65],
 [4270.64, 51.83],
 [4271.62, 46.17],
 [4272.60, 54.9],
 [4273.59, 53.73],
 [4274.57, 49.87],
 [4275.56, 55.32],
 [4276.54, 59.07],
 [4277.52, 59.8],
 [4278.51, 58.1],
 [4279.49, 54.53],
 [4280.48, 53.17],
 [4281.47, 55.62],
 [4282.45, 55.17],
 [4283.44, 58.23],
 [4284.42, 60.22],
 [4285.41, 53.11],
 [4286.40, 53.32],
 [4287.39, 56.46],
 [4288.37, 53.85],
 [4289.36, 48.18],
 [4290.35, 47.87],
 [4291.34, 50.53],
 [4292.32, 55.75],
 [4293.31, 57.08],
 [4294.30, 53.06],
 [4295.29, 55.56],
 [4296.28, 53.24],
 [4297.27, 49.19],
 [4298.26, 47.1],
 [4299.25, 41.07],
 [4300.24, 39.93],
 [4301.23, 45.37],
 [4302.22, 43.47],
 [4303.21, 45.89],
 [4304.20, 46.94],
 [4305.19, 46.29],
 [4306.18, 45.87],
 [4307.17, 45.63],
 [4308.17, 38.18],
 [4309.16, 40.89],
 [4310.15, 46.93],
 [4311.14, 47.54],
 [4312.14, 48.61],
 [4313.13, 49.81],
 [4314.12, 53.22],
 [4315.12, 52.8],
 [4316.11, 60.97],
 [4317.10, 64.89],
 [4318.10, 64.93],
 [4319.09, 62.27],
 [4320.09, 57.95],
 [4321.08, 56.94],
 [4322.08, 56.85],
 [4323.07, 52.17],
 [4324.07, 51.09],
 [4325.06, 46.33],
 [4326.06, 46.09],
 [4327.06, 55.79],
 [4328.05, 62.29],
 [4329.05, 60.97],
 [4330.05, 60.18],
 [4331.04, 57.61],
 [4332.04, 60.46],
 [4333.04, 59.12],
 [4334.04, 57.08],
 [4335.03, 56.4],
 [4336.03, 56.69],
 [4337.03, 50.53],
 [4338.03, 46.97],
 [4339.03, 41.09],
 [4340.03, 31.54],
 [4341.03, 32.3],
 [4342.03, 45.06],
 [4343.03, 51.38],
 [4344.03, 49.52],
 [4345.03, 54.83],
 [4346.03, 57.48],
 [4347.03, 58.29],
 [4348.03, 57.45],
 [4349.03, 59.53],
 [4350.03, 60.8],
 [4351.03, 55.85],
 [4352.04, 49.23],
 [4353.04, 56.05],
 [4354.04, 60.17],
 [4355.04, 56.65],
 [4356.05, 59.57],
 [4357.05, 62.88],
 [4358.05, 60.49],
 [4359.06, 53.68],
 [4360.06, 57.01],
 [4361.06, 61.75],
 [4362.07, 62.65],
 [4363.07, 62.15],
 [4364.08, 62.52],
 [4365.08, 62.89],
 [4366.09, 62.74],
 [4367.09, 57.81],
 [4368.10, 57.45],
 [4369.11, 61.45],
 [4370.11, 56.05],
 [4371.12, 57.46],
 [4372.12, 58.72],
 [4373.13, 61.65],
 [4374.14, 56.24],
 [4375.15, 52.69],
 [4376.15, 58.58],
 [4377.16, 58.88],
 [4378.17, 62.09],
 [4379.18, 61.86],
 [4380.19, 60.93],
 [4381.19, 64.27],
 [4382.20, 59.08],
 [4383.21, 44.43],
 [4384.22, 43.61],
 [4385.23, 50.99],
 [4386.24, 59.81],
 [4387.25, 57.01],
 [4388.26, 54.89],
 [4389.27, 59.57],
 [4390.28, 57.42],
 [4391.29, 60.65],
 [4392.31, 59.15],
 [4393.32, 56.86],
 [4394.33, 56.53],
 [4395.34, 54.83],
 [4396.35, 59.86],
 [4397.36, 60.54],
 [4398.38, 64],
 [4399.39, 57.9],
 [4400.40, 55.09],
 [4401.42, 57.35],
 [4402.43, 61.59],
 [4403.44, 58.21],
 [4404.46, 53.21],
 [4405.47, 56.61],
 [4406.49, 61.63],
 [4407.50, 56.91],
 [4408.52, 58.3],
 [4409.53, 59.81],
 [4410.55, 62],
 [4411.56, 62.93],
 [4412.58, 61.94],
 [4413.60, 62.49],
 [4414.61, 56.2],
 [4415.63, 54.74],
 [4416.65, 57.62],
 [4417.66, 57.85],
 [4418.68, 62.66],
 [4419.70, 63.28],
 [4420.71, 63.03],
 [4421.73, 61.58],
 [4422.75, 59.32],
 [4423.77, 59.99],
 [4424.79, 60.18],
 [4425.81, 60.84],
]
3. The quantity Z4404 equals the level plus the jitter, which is 61.6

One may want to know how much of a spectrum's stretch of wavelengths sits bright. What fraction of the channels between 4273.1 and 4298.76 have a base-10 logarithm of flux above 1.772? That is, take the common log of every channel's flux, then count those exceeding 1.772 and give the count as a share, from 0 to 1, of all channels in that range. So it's 0.1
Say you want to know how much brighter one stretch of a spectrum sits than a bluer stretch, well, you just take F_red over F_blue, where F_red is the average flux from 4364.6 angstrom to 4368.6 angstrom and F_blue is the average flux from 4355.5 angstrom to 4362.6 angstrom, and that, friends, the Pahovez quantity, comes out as 1.01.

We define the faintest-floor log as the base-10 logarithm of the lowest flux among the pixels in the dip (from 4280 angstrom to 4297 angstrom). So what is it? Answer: 1.68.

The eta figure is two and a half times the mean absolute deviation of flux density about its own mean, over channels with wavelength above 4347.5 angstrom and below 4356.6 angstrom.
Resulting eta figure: 6.2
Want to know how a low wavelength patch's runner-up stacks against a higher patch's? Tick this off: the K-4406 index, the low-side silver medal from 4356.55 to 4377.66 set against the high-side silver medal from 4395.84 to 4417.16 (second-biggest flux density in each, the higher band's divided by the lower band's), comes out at 1.00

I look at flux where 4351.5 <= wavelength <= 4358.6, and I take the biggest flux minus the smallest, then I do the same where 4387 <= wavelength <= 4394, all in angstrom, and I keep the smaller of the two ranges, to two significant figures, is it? 5.8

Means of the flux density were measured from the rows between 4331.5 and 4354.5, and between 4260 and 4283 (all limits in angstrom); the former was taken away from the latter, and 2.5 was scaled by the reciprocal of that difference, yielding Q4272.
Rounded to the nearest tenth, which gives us 0.7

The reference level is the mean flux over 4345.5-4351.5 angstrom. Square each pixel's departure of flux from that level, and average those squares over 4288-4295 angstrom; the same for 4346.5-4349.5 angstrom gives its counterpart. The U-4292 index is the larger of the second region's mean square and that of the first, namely 46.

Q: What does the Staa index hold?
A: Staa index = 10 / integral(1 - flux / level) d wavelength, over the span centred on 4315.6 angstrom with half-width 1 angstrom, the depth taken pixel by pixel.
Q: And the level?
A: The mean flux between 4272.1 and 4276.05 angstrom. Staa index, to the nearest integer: -78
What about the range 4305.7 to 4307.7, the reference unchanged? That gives 35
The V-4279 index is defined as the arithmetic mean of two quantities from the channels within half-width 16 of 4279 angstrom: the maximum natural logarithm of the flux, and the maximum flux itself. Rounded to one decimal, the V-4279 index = 33.3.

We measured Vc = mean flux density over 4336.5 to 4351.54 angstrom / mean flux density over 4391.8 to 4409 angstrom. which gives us 0.86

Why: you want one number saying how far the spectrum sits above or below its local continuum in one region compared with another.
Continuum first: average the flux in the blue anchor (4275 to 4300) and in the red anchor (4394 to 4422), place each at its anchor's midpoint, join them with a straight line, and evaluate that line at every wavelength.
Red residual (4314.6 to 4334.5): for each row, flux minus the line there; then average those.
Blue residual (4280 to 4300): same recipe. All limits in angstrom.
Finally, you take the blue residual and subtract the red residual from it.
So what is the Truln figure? -3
